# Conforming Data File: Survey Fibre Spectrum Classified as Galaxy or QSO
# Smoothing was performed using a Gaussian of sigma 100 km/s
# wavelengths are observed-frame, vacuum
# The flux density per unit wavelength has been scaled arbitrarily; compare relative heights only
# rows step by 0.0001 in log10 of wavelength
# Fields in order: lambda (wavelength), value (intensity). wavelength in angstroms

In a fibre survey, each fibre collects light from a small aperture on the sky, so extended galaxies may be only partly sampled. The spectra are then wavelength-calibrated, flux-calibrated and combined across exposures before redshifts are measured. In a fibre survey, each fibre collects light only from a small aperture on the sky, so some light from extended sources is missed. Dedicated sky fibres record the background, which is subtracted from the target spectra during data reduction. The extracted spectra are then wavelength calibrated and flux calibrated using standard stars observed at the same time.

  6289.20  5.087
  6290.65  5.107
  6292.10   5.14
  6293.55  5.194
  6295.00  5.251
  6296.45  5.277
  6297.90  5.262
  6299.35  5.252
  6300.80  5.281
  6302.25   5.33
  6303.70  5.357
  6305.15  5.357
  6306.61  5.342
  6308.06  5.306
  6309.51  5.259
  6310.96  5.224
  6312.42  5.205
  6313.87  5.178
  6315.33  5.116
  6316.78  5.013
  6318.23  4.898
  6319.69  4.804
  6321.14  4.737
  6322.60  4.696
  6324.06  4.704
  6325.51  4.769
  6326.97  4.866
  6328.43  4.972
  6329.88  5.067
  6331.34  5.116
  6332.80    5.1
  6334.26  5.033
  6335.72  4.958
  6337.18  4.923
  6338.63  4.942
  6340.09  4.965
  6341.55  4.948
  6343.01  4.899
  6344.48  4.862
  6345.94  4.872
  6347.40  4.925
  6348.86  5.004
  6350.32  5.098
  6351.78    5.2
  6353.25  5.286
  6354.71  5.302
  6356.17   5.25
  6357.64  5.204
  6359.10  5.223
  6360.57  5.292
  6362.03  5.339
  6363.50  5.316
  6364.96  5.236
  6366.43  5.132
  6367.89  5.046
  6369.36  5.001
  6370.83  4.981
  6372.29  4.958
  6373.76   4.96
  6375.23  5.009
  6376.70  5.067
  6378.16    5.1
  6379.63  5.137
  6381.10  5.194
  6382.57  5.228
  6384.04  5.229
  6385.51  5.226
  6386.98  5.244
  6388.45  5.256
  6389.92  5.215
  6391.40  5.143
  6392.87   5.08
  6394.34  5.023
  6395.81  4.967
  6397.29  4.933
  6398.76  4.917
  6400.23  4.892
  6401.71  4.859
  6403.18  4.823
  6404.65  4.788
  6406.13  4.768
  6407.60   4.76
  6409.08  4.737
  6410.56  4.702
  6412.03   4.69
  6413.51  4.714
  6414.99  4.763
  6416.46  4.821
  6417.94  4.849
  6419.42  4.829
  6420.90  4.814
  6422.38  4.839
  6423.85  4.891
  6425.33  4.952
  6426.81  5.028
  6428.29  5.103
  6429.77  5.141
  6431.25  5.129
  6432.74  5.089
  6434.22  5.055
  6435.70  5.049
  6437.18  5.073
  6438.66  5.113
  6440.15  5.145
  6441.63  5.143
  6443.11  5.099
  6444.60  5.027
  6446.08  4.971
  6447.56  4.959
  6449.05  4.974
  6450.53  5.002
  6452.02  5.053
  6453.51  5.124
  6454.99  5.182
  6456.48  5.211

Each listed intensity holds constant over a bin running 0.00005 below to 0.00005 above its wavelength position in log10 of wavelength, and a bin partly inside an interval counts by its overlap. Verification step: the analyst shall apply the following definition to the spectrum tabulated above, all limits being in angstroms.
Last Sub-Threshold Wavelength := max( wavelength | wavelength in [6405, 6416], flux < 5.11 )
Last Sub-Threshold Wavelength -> 6414.99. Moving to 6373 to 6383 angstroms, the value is 6378.16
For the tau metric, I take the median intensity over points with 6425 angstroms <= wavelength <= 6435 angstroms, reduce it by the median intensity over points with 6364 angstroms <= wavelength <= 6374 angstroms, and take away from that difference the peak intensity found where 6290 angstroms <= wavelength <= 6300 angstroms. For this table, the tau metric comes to -5.19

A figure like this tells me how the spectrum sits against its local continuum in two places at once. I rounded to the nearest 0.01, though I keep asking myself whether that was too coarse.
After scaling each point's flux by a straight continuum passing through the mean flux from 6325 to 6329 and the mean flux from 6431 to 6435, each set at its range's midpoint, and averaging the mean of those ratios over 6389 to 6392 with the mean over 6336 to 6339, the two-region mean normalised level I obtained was 1.02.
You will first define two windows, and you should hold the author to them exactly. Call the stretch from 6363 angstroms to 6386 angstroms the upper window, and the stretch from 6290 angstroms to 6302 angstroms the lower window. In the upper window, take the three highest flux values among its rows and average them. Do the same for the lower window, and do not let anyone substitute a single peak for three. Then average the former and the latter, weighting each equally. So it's 5.27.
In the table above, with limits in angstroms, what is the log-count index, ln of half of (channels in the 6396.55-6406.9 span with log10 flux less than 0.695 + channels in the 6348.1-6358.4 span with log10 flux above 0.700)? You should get 1.87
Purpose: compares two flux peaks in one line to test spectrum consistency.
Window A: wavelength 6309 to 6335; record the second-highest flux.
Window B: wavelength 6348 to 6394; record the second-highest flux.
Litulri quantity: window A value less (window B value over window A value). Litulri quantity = 4.21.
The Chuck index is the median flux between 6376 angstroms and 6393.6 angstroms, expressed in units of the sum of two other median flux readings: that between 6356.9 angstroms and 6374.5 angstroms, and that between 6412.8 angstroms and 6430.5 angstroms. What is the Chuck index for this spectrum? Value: 0.52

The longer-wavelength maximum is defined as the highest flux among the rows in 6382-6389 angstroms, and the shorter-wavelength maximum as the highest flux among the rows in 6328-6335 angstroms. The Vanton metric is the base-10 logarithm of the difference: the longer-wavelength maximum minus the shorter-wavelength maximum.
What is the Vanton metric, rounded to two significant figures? -0.85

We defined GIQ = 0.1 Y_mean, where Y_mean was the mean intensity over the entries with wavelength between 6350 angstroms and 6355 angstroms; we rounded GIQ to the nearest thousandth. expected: 0.522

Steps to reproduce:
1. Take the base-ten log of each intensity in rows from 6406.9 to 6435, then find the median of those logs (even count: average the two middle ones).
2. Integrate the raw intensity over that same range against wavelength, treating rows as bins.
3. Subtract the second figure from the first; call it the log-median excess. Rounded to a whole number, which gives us -137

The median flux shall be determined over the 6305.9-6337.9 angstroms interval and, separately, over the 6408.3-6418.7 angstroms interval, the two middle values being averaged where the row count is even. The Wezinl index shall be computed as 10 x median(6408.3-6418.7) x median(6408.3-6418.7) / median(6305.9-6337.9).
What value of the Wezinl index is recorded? 44.7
